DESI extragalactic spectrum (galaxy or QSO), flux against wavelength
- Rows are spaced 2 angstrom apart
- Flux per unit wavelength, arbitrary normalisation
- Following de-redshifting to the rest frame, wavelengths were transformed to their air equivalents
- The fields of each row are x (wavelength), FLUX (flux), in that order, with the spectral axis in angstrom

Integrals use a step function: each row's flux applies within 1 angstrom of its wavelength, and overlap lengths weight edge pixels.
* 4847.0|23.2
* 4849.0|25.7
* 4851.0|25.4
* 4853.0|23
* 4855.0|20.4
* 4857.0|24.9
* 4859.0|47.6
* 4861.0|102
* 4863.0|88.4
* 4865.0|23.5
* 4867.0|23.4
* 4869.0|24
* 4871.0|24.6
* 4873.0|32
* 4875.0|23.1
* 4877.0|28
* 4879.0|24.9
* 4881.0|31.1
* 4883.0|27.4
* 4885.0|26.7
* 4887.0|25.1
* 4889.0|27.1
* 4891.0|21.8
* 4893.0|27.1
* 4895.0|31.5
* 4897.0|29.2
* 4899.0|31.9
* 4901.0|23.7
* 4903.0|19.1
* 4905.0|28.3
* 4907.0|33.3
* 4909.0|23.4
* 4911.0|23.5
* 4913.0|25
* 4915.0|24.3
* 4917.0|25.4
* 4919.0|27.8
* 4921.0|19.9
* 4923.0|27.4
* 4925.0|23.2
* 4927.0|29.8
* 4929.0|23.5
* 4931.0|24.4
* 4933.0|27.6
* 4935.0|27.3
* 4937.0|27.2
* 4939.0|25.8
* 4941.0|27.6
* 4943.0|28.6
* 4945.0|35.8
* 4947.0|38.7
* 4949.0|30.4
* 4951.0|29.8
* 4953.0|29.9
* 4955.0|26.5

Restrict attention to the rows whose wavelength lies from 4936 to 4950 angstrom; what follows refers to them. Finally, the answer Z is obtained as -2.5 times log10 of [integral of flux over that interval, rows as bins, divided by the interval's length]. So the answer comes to -3.71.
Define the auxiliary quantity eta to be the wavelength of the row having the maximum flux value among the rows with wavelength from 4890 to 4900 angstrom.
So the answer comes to 4899.0 angstrom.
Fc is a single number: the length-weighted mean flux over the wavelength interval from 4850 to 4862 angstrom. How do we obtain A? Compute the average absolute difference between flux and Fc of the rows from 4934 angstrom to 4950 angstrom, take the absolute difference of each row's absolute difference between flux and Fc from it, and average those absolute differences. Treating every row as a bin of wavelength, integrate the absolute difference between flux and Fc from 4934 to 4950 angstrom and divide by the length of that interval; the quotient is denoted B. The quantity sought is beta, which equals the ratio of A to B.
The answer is 0.35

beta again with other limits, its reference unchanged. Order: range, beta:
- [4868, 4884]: 0.20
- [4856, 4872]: 0.60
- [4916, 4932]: 0.16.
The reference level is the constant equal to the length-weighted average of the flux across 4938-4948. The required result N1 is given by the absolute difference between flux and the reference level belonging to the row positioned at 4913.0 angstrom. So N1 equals 6.3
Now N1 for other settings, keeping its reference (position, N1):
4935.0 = 4.0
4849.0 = 5.6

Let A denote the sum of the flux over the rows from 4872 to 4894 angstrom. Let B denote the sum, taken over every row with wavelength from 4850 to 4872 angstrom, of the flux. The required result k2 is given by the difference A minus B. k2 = -133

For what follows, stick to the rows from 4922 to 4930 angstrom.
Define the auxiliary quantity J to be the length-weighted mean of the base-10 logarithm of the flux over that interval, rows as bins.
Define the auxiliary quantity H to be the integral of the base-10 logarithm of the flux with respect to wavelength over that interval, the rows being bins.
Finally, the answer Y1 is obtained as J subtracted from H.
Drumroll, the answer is 9.9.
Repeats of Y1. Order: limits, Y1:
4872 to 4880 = 10.0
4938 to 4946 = 10.3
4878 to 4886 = 10.1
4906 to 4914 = 9.9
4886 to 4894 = 9.8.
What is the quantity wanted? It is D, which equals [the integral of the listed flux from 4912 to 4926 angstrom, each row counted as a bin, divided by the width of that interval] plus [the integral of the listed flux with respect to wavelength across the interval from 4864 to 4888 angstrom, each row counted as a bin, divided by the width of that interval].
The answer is 51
